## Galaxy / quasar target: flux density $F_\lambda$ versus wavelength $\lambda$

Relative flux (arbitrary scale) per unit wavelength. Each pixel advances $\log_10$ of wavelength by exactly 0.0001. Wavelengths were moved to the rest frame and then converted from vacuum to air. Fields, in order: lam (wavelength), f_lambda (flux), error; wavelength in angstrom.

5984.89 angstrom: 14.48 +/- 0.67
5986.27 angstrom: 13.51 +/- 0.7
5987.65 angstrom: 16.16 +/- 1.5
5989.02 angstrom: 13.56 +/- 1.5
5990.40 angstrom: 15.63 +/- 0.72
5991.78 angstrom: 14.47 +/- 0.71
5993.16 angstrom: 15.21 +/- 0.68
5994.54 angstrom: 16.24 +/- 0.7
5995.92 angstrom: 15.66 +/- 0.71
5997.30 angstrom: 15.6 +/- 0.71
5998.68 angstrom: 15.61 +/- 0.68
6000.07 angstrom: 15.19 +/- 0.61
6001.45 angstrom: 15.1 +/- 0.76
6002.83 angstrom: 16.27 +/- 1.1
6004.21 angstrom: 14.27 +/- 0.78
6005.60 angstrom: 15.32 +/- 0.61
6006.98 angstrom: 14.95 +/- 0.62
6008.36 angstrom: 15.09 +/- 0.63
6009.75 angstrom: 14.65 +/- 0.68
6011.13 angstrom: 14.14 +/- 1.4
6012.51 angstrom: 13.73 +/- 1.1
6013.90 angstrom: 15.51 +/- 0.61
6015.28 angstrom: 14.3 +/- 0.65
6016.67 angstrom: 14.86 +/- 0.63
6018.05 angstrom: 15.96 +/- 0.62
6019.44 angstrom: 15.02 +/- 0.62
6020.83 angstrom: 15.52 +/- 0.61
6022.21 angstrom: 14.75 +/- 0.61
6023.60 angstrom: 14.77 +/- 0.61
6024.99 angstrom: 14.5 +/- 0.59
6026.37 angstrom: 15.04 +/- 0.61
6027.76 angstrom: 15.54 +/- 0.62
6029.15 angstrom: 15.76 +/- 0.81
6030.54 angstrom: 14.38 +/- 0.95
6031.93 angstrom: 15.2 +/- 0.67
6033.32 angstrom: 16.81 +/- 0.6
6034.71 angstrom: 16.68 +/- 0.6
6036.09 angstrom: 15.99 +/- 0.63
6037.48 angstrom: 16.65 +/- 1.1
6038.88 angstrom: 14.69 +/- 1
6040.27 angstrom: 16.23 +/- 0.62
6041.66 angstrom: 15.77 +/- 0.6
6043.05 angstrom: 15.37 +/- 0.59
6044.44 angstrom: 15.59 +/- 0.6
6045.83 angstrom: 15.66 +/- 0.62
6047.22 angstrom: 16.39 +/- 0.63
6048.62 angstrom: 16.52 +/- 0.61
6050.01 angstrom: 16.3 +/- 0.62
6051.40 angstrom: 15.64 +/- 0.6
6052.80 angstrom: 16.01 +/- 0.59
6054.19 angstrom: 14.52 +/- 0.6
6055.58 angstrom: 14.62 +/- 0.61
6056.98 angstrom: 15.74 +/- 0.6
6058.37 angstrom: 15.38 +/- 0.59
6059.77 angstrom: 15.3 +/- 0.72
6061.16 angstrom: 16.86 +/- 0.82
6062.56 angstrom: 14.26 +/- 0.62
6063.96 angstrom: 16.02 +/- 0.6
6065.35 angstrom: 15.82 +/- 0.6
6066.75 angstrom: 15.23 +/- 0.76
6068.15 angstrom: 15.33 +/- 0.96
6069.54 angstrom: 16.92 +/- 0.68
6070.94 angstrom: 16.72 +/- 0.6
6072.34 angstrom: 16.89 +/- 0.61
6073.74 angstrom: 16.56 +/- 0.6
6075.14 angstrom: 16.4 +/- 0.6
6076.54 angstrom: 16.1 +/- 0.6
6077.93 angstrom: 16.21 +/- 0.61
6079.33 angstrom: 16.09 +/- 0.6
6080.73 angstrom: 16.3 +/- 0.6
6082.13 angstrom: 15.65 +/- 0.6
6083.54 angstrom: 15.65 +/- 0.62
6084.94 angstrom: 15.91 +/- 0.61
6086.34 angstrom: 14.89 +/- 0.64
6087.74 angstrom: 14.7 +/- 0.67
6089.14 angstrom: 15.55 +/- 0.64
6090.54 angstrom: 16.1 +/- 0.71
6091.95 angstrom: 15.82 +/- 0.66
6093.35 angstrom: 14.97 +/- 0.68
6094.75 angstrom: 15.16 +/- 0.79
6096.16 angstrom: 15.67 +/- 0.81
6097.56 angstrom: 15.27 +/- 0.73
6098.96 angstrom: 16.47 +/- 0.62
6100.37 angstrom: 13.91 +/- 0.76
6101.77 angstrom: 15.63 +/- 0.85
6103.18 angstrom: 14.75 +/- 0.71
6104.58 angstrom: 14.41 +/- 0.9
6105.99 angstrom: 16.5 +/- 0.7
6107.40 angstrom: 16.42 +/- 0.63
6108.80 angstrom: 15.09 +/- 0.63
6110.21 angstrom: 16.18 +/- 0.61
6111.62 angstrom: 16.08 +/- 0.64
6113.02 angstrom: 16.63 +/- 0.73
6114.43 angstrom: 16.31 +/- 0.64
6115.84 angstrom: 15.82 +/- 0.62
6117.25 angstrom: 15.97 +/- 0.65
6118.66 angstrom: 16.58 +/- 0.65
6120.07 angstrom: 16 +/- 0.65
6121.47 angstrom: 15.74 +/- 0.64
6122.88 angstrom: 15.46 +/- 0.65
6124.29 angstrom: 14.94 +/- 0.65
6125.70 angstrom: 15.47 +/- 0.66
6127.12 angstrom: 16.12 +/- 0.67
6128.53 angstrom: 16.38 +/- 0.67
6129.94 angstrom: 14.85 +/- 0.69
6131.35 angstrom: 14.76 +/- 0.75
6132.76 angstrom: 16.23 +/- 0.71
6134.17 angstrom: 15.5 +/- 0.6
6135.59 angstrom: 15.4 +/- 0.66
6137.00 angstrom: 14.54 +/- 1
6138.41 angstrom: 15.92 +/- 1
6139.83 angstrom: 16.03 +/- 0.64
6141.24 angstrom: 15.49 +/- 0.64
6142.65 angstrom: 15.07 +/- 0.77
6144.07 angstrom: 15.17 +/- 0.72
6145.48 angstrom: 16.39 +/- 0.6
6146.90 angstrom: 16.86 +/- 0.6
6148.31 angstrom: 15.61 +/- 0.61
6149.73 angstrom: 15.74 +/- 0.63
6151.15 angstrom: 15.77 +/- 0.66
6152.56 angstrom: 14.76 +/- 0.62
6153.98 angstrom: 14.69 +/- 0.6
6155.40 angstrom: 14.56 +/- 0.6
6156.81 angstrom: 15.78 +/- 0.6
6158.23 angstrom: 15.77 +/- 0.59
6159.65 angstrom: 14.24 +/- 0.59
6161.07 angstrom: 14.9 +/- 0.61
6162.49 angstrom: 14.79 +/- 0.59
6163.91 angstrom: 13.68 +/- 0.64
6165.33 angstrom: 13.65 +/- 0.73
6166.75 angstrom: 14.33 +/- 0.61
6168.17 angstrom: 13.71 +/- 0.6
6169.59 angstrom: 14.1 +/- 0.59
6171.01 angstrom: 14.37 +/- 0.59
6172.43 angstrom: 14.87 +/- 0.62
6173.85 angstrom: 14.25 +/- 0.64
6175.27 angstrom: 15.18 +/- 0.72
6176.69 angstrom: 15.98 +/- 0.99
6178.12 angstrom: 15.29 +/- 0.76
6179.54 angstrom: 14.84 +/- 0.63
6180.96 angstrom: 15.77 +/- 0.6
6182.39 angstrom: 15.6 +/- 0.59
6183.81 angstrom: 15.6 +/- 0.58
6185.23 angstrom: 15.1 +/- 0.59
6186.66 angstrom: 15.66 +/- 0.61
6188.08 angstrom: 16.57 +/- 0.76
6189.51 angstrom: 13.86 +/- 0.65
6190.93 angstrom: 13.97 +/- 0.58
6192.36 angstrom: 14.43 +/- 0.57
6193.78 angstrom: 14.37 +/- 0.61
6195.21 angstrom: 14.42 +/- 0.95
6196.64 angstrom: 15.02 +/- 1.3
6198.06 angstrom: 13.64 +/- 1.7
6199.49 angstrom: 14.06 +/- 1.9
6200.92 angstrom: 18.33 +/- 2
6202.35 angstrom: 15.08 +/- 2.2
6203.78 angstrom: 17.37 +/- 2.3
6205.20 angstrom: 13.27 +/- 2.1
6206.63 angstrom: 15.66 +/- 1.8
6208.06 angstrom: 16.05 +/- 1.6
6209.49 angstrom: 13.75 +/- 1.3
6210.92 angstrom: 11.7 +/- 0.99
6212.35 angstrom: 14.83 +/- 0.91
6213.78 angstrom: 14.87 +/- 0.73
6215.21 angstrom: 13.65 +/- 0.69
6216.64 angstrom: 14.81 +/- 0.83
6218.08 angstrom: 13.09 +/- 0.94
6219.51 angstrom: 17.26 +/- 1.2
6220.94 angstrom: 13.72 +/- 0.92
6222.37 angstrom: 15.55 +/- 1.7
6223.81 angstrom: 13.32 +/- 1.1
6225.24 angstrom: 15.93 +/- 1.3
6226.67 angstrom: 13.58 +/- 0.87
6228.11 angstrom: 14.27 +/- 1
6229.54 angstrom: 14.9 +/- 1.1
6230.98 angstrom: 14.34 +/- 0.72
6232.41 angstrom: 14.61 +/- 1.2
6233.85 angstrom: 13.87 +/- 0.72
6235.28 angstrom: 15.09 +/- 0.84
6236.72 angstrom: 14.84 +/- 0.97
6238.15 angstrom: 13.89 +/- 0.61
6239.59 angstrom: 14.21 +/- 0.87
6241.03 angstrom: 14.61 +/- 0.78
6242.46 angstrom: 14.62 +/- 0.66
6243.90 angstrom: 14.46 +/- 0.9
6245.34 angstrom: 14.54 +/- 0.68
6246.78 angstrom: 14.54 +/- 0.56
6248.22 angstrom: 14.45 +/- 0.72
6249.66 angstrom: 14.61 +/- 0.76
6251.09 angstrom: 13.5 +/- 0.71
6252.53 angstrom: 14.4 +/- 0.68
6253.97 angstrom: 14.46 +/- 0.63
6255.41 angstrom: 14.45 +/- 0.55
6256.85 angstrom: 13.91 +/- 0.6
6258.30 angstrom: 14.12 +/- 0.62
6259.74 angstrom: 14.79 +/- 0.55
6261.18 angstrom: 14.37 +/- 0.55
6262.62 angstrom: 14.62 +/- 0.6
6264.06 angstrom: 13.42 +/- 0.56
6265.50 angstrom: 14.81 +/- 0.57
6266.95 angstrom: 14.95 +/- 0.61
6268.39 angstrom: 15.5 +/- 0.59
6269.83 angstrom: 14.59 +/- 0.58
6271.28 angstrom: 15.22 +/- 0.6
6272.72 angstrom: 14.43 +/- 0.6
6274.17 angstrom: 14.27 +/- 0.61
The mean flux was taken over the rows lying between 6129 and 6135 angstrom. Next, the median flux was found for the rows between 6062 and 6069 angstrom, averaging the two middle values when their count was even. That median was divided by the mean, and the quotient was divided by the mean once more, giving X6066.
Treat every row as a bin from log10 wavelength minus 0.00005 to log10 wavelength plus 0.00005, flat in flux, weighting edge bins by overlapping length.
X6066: 0.065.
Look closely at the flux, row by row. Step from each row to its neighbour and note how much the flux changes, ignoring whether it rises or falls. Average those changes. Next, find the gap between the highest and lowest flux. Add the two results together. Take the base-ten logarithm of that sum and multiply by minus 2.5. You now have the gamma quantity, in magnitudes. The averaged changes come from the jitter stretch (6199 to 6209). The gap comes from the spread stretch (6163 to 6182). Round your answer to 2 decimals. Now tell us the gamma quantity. -1.77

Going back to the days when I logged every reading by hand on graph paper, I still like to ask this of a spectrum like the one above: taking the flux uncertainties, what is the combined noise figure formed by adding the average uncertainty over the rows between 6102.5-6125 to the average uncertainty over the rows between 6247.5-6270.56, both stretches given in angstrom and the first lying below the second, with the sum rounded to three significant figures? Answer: 1.29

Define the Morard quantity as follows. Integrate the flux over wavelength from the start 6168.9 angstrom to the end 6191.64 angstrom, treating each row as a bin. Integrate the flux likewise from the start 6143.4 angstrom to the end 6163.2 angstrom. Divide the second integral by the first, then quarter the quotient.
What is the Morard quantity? 0.22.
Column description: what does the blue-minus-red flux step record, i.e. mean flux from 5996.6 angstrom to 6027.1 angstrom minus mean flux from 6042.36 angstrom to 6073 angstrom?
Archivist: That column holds -0.77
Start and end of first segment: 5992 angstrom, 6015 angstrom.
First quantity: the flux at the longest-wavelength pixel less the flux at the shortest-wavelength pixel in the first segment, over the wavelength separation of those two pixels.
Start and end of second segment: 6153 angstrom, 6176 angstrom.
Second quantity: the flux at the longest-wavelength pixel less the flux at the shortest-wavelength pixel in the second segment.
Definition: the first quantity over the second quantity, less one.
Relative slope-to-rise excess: -0.97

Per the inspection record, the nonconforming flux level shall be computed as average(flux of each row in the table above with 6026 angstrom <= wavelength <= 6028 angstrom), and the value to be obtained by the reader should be 15.3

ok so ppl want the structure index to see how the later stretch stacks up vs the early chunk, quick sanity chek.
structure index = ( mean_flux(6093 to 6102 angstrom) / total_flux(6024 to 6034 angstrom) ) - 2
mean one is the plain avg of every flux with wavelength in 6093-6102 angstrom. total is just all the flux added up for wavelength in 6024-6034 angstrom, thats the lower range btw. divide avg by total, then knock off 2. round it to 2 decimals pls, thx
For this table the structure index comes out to -1.86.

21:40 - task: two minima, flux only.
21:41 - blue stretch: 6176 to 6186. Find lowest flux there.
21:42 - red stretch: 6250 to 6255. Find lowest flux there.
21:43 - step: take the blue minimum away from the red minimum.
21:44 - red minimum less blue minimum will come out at -1.3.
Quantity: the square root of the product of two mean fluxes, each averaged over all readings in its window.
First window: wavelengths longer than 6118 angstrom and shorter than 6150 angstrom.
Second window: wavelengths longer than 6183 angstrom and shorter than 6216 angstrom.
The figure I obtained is 15.2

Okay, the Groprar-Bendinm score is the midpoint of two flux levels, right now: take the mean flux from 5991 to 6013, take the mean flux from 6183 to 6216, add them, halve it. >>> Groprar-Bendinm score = 15.0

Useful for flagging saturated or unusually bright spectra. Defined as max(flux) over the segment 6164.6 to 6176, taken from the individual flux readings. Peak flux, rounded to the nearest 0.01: 15.18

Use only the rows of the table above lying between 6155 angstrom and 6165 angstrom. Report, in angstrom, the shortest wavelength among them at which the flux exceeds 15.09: 6156.81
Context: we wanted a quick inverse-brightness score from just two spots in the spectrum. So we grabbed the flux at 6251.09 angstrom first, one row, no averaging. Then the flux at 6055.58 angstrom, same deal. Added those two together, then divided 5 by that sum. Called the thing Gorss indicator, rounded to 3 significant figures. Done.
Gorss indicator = 0.178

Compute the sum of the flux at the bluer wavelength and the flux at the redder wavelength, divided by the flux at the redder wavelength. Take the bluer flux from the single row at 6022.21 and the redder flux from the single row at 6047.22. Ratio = 1.90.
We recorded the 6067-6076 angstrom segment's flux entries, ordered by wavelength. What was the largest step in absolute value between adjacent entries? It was 1.6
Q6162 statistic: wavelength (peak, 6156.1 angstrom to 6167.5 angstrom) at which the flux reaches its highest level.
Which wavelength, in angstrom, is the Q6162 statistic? 6156.81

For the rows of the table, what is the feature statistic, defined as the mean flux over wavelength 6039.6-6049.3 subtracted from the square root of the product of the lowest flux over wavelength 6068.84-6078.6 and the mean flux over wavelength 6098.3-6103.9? -0.3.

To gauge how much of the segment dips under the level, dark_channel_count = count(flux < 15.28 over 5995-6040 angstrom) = 18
